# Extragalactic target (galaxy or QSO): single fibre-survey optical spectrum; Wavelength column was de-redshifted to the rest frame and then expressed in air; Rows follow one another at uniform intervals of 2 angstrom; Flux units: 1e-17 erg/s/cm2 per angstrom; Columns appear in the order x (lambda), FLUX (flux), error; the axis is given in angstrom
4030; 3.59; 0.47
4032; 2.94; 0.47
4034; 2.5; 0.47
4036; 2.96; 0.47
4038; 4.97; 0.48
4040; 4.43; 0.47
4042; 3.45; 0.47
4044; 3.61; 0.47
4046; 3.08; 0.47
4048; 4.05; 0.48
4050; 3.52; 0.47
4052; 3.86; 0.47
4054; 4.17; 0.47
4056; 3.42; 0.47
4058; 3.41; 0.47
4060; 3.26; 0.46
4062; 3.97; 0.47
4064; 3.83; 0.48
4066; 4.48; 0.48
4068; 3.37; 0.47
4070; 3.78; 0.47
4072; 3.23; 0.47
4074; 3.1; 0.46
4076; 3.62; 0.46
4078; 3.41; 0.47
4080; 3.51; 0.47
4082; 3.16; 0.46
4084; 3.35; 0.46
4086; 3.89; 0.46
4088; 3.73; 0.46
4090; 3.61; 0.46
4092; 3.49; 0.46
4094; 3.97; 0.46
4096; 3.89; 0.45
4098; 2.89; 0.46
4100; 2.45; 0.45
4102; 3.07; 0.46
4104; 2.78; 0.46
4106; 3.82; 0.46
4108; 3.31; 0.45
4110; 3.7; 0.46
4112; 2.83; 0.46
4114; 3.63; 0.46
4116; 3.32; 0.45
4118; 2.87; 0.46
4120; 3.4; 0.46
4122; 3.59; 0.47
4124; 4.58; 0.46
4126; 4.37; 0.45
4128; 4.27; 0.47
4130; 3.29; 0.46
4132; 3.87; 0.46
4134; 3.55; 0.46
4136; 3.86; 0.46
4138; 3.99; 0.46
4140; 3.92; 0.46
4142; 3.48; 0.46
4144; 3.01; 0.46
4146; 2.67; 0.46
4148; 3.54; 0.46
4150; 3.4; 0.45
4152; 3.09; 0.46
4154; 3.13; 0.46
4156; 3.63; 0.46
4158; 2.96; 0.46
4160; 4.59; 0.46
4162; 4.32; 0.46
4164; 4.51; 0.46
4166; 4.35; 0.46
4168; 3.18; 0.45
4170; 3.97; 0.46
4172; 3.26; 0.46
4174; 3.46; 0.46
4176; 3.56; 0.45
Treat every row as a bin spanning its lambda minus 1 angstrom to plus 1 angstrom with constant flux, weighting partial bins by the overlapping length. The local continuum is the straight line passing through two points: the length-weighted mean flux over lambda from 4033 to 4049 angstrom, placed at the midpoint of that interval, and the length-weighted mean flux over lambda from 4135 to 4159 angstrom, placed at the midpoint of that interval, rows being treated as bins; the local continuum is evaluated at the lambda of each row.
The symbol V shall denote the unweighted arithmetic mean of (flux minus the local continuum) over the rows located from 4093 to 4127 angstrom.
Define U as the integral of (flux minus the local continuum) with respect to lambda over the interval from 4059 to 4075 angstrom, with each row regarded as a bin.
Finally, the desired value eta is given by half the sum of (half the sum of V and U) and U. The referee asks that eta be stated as 0.66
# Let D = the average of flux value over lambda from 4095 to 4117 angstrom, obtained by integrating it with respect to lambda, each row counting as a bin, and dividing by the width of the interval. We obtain 3.24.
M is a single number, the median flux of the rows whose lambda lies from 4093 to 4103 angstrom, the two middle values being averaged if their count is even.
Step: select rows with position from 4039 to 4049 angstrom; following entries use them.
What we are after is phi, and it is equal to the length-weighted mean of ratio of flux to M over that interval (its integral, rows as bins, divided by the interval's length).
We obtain 1.21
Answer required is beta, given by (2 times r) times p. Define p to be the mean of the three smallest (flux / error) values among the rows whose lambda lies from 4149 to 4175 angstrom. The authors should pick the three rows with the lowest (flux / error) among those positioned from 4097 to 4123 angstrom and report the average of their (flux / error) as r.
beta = 78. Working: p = 6.7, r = 5.9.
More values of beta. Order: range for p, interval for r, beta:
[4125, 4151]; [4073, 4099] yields 86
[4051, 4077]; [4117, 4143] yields 96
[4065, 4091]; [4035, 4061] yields 91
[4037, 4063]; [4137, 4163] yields 87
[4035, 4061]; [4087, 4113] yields 78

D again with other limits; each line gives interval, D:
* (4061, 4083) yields 3.59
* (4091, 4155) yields 3.47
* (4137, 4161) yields 3.45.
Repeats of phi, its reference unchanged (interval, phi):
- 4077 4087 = 1.13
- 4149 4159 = 1.06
